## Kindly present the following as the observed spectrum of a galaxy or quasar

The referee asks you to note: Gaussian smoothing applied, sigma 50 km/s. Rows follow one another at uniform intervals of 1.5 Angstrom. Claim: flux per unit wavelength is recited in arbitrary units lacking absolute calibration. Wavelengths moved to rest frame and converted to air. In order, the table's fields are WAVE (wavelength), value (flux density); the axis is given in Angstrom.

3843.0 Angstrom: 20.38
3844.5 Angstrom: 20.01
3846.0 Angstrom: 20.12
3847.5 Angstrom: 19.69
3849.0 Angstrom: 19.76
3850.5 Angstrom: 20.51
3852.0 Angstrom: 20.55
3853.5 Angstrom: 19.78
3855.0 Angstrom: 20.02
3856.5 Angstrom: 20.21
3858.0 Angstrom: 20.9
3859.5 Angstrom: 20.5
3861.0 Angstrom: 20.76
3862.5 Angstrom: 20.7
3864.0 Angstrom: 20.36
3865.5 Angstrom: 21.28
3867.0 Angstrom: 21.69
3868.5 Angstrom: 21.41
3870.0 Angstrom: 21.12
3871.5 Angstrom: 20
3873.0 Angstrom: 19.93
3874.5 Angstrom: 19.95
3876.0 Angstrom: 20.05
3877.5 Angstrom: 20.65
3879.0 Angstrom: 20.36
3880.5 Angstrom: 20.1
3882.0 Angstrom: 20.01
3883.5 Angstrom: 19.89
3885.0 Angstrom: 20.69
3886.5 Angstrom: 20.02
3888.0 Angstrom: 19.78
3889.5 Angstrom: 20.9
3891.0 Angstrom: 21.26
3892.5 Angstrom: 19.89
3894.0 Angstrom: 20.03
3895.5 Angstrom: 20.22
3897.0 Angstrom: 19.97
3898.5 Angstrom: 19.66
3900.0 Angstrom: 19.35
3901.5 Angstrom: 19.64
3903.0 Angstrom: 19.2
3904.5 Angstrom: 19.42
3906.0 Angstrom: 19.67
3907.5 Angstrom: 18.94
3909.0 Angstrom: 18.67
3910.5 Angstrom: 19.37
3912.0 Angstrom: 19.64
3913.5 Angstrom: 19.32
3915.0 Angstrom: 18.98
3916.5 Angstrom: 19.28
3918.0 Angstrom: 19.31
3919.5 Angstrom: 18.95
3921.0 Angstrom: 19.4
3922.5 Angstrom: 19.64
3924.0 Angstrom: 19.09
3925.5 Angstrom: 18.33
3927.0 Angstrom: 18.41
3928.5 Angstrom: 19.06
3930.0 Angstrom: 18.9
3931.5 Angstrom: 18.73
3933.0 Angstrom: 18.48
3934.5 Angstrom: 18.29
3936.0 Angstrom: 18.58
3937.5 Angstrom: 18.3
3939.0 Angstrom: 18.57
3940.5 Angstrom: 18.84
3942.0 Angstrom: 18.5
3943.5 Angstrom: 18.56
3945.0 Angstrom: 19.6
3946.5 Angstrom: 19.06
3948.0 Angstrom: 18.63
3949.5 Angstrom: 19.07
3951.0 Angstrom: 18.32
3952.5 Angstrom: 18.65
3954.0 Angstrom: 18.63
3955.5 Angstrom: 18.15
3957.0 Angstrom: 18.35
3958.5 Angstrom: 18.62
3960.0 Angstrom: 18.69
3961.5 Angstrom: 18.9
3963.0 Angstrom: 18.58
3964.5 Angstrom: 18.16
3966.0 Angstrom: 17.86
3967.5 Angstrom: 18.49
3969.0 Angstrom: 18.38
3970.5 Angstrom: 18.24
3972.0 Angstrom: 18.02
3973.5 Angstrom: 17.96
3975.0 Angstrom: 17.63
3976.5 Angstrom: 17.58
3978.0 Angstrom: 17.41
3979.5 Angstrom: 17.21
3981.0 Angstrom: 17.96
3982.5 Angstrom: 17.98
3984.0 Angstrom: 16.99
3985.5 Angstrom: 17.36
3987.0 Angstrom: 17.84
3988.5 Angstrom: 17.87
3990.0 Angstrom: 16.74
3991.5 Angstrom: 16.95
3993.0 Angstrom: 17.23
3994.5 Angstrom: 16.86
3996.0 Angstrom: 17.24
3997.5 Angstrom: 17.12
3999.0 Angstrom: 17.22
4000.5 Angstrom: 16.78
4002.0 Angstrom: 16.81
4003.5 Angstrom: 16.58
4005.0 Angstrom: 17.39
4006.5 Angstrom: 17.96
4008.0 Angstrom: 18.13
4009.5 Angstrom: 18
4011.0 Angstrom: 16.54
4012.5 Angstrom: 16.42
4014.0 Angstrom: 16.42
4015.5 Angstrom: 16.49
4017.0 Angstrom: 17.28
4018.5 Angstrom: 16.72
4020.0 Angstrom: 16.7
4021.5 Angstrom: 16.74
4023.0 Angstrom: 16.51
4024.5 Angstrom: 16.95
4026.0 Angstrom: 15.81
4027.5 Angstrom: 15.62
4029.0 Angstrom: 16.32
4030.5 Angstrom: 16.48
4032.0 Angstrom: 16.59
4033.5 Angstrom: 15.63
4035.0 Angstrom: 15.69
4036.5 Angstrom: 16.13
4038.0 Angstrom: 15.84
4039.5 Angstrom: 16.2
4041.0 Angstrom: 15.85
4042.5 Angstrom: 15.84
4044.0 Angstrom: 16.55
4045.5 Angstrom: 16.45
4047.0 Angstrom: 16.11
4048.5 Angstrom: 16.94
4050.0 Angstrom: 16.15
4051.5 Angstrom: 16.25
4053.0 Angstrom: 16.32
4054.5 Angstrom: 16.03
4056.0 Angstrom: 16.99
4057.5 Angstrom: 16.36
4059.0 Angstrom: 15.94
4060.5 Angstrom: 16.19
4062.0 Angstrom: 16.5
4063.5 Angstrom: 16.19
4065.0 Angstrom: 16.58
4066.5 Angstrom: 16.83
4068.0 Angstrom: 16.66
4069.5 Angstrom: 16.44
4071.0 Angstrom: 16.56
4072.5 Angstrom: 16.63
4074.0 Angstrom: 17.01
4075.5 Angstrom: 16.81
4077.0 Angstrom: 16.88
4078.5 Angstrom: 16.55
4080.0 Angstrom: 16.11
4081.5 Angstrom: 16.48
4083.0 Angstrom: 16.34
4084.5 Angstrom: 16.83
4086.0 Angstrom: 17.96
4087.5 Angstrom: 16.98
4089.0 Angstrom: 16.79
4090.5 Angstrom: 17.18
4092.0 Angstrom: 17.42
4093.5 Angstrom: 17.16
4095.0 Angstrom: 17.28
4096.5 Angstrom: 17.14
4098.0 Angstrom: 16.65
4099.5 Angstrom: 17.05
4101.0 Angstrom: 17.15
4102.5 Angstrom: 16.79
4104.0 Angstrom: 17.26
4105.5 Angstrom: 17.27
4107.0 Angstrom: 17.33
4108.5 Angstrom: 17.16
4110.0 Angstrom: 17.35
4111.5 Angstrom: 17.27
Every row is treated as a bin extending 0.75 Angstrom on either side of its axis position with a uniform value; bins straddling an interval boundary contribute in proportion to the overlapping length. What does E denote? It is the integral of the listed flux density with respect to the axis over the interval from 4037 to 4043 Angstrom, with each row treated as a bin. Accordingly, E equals 96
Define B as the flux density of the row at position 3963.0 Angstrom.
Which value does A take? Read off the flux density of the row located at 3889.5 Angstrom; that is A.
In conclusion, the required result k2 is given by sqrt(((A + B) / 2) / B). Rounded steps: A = 20.9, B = 18.58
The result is 1.03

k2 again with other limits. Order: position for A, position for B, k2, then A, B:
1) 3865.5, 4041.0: 1.08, 21.28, 15.85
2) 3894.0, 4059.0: 1.06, 20.03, 15.94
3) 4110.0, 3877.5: 0.96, 17.35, 20.65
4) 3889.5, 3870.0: 1.00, 20.9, 21.12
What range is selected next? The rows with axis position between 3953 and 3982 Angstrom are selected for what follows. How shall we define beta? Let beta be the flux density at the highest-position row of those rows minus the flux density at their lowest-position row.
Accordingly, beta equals -0.7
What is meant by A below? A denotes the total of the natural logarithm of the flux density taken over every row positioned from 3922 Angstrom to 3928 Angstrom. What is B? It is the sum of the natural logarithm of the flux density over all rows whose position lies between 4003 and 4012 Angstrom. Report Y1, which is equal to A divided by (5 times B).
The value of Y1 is 0.14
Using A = 12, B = 17.1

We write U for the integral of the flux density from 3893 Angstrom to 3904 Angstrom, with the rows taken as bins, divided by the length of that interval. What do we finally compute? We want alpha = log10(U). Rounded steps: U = 19.7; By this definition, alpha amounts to 1.29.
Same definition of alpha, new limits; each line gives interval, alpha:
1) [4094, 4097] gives 1.24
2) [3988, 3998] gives 1.23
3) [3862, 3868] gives 1.32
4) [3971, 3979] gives 1.25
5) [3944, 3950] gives 1.28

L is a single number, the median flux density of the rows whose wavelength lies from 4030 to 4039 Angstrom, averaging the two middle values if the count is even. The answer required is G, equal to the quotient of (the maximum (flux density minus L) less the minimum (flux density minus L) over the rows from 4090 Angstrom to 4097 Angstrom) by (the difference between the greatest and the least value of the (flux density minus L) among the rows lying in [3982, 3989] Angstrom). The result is 0.28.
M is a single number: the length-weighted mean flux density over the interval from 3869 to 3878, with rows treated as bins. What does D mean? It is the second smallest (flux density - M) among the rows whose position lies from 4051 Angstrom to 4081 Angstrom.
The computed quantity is -4.3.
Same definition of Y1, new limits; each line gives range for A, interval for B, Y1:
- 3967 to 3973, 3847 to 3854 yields 0.16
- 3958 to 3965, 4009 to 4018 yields 0.17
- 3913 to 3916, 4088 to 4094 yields 0.10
